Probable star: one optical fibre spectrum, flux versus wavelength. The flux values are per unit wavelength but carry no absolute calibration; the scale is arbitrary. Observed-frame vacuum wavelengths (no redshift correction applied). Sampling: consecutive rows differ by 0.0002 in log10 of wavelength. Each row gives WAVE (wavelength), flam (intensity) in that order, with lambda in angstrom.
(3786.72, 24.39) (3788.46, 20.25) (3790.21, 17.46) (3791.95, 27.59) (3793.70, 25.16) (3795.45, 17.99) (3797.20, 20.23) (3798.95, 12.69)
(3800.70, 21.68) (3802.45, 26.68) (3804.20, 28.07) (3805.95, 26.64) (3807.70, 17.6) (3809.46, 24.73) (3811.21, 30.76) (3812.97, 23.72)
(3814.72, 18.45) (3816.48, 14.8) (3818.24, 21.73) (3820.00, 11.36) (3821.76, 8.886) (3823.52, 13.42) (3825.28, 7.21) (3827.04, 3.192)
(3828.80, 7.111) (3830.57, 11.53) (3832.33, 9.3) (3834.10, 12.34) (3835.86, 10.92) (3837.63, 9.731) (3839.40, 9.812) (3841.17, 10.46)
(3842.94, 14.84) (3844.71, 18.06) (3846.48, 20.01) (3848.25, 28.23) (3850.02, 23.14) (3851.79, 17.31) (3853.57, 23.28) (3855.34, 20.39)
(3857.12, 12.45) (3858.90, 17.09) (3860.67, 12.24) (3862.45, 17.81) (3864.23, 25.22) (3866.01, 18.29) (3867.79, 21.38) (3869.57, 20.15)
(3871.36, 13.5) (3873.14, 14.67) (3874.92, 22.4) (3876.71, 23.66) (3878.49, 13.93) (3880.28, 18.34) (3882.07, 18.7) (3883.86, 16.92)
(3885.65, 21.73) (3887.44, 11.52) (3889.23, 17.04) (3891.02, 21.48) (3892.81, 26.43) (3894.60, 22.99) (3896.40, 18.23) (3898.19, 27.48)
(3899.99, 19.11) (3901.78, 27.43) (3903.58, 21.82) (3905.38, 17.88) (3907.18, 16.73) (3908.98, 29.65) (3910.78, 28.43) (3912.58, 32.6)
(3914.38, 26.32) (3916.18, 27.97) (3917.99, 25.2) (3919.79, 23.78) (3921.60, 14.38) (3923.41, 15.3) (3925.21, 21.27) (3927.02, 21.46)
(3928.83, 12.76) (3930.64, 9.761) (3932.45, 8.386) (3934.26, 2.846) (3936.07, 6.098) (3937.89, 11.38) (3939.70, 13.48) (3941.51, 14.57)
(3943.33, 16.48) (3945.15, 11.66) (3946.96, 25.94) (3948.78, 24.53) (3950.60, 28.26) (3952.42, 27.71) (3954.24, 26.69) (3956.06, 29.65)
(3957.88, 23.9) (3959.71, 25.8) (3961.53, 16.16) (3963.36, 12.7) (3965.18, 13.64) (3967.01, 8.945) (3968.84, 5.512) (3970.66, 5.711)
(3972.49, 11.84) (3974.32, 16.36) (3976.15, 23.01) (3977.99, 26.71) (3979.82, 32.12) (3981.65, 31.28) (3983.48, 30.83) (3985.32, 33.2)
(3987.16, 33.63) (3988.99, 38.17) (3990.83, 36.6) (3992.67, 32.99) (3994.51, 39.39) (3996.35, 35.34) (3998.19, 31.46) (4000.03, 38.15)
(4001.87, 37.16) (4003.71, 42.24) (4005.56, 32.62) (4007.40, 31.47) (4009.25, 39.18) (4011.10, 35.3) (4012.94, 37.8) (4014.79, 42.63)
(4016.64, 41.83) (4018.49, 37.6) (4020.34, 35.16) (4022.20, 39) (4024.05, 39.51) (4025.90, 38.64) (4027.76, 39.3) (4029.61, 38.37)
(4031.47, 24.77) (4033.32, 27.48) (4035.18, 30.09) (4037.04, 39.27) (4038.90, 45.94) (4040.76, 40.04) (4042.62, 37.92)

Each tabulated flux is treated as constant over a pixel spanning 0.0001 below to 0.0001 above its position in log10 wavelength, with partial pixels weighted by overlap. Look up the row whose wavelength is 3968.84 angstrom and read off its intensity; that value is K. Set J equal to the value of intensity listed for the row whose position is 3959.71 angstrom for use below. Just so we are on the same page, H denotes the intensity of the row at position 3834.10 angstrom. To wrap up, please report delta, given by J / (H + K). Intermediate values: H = 12.34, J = 25.8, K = 5.512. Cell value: 1.45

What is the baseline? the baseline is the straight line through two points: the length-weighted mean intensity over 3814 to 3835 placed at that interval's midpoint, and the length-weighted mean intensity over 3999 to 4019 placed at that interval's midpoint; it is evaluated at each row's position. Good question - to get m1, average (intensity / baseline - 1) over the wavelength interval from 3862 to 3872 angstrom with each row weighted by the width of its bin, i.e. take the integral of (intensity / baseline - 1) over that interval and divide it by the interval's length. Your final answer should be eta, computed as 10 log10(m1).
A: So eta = -9.3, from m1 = 0.12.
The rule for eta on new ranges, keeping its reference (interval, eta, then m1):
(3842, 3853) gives -4.4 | 0.37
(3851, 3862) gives -11.6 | 0.07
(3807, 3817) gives 1.0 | 1.26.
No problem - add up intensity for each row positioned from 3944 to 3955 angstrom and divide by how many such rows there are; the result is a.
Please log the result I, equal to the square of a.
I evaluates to 582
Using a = 24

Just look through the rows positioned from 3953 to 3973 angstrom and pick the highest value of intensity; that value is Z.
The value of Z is 29.65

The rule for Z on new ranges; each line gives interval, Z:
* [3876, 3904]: 27.48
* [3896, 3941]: 32.6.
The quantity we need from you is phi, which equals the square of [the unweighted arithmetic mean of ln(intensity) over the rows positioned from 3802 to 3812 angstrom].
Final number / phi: 10.5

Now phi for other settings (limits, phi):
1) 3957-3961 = 10.3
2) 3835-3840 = 5.4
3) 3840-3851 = 8.4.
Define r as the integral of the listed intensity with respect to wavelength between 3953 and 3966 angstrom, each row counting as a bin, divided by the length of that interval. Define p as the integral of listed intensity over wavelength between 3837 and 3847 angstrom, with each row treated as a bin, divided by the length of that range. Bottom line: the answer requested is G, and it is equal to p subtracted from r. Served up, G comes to 8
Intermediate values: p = 14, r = 21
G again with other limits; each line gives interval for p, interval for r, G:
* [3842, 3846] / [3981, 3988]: 16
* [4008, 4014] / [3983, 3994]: -3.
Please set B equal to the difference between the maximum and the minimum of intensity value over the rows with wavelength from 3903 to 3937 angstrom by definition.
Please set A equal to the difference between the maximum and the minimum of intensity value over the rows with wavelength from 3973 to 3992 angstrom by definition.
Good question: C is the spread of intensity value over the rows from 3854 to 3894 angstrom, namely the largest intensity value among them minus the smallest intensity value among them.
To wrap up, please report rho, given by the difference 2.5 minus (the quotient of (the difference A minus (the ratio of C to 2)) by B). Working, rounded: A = 22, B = 30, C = 14.9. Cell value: 2.02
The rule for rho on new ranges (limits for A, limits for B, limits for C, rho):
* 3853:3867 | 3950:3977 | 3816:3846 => 2.35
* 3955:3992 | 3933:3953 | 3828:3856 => 1.63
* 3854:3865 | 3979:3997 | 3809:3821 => 2.12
